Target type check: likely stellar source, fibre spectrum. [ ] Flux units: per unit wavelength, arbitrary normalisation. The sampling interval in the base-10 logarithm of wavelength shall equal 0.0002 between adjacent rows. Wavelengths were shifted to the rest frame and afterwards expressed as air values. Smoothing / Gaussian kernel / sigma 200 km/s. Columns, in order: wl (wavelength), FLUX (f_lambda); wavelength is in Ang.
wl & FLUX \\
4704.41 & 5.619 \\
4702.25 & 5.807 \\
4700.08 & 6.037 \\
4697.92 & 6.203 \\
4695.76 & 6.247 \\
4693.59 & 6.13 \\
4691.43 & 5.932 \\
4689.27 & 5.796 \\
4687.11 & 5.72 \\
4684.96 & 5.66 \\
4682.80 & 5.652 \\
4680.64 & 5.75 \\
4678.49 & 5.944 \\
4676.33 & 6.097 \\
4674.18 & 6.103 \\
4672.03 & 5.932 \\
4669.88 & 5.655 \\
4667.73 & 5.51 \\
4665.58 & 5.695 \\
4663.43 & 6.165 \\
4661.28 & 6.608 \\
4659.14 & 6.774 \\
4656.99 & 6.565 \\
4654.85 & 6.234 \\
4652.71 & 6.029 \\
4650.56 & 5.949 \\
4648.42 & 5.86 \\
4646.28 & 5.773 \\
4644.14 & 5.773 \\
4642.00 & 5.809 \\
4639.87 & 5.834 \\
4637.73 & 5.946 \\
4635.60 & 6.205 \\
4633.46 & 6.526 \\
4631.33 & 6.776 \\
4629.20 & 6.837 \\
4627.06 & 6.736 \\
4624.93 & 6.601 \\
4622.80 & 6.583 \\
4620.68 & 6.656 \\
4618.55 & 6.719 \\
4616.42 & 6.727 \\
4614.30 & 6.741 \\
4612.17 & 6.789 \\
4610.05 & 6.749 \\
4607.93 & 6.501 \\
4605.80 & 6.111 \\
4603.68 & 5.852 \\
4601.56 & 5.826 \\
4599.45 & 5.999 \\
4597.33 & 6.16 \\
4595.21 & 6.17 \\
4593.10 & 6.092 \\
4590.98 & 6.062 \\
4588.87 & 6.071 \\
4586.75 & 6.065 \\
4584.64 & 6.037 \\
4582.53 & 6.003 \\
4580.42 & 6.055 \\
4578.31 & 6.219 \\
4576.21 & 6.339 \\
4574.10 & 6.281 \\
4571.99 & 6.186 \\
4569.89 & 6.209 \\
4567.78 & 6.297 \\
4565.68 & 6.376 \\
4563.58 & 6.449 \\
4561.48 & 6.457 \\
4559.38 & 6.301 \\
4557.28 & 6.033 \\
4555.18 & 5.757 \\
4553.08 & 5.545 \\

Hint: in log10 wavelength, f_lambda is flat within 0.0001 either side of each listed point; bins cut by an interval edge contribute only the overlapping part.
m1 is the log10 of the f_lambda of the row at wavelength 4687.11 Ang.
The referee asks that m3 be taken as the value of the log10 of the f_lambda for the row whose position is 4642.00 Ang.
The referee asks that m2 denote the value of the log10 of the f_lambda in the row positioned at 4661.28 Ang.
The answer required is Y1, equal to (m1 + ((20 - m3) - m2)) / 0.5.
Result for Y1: 38.3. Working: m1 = 0.76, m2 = 0.82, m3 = 0.764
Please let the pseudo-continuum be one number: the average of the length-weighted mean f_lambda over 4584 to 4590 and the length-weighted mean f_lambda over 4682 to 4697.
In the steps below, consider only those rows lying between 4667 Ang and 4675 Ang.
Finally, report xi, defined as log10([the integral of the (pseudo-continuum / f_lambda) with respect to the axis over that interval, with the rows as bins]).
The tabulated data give 0.916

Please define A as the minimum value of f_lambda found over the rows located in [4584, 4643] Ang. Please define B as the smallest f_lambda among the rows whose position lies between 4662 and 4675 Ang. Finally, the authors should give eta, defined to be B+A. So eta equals 11.3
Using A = 5.809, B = 5.51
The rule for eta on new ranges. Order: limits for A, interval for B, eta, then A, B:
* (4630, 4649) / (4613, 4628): 12.4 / 5.773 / 6.583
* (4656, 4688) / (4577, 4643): 11.3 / 5.51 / 5.809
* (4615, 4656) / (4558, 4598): 11.8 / 5.773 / 6.003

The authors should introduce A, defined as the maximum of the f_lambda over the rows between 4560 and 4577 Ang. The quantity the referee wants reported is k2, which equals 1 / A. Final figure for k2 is 0.155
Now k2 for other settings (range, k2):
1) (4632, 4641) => 0.153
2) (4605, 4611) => 0.148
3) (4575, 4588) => 0.158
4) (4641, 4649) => 0.171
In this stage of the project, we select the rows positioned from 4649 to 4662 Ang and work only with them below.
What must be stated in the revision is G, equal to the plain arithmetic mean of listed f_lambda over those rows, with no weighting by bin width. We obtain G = 6.4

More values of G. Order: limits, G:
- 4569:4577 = 6.3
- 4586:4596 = 6.1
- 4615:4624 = 6.7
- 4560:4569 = 6.4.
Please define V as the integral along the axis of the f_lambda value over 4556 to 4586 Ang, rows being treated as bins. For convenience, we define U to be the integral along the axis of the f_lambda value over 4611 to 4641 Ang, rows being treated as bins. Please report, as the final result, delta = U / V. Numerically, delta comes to 1.05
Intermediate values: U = 196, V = 187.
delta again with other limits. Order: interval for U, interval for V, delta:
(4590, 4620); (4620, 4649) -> 1.04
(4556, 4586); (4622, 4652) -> 1.00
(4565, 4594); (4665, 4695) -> 1.02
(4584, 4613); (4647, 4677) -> 0.98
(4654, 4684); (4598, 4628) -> 0.93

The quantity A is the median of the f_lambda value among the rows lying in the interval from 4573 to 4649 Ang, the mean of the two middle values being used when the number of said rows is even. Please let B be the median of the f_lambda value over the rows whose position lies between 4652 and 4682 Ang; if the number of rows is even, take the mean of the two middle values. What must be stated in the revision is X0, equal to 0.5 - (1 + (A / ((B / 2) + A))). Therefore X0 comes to -1.17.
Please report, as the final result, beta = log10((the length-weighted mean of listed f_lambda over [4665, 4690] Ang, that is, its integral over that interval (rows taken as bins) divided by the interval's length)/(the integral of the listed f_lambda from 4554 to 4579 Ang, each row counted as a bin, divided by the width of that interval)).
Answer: -0.032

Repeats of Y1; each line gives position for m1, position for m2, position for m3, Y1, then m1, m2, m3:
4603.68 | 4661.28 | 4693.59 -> 38.3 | 0.77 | 0.82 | 0.787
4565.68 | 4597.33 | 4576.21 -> 38.4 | 0.80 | 0.79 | 0.802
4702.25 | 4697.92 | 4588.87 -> 38.4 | 0.76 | 0.79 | 0.783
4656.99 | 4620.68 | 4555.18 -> 38.5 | 0.82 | 0.82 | 0.760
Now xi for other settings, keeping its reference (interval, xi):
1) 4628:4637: 0.914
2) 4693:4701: 0.890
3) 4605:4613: 0.864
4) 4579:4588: 0.948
